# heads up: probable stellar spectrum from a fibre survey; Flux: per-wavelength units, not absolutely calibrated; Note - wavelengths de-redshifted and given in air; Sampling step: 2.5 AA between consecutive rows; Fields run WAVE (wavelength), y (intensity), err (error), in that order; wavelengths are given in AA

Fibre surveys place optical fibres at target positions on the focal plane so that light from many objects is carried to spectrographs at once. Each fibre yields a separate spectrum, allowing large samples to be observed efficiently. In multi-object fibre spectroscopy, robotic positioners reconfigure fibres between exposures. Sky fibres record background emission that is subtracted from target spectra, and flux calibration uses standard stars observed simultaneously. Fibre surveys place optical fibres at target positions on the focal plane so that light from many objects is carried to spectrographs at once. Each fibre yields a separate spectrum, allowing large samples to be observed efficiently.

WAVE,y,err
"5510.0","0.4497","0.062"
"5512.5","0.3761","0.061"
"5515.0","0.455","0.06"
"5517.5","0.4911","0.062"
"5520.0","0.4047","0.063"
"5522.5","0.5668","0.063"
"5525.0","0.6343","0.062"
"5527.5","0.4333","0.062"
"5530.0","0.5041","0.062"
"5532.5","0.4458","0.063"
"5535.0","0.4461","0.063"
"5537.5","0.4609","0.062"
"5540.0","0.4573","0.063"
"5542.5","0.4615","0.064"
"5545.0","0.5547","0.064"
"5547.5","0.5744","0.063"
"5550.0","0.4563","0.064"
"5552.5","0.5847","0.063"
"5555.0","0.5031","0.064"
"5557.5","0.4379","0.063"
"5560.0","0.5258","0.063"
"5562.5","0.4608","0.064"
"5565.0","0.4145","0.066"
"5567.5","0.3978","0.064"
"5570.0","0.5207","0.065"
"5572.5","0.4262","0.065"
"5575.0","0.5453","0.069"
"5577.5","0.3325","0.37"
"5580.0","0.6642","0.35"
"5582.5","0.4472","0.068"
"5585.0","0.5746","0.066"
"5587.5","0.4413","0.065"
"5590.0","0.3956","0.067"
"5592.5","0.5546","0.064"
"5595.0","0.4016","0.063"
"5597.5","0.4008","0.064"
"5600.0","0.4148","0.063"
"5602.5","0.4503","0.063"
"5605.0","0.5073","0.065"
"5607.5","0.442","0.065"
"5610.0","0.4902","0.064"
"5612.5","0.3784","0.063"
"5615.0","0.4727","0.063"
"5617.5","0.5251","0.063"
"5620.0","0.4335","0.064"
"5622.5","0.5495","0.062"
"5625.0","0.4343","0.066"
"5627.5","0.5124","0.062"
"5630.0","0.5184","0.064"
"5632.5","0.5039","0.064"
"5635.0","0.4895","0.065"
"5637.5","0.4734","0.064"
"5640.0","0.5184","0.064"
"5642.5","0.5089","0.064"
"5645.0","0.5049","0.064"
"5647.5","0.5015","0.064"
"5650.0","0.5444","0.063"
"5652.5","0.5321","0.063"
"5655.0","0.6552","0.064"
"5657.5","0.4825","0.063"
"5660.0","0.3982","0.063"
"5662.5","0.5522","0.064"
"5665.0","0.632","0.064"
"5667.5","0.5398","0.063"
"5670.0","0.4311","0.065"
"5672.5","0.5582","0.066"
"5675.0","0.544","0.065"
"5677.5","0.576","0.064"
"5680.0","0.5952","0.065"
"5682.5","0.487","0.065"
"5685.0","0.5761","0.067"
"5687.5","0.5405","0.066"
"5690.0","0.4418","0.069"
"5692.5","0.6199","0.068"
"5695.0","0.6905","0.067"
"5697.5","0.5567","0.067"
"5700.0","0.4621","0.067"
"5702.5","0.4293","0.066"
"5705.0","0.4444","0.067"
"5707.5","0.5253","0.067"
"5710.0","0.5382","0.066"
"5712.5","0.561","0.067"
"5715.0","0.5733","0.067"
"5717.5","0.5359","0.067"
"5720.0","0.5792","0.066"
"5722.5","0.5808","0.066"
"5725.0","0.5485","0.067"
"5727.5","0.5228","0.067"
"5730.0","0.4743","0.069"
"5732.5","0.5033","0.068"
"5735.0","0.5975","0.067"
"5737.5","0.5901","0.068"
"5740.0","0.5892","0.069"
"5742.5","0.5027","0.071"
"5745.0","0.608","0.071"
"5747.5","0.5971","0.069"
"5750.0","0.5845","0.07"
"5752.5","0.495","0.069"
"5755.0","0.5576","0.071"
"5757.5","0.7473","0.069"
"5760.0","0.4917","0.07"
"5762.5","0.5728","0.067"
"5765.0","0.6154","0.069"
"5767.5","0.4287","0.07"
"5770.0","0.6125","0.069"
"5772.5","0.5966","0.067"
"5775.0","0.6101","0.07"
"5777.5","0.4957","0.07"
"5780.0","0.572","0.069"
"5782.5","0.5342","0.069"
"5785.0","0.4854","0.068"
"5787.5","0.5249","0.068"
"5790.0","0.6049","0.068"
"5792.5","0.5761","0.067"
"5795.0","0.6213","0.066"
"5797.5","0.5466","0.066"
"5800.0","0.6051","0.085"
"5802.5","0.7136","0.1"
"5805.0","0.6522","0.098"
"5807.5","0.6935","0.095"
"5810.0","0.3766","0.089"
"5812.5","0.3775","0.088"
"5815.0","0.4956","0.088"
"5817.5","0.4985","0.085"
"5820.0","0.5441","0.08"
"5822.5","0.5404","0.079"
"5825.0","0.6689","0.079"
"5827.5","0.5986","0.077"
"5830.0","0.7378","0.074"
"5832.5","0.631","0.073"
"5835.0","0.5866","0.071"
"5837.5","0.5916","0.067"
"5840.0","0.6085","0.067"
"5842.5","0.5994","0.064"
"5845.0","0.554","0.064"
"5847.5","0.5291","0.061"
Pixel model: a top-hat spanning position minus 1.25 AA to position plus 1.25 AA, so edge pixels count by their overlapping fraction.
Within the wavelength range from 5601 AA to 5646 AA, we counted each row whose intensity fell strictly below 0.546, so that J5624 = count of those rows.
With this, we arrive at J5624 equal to 17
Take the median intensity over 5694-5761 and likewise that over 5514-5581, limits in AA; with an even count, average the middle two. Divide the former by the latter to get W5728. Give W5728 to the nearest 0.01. 1.21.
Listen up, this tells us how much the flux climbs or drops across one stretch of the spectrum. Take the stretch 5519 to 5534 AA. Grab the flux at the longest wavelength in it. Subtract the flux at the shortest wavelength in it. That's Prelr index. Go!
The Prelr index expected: 0.04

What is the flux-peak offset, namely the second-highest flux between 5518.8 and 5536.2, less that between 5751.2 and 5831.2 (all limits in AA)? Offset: -0.17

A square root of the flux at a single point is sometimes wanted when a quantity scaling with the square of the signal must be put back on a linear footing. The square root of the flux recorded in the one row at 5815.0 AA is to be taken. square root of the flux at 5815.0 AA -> 0.704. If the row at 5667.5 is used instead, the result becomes 0.735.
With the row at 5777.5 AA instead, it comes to 0.704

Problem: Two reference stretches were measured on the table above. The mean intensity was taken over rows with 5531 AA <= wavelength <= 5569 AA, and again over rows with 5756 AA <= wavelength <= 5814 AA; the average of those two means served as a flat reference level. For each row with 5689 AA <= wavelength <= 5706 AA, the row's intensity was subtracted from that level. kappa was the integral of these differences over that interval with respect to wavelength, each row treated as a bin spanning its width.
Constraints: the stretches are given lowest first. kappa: 0.0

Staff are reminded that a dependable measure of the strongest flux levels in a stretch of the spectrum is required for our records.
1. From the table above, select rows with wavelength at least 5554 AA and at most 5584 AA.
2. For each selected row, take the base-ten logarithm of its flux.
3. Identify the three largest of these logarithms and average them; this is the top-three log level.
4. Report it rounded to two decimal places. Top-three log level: -0.24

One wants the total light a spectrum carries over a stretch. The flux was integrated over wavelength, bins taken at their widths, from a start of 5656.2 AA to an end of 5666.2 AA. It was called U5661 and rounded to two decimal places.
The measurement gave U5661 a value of 5.16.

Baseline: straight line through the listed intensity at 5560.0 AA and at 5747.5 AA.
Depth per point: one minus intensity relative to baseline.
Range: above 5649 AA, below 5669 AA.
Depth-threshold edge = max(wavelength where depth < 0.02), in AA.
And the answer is 5665.0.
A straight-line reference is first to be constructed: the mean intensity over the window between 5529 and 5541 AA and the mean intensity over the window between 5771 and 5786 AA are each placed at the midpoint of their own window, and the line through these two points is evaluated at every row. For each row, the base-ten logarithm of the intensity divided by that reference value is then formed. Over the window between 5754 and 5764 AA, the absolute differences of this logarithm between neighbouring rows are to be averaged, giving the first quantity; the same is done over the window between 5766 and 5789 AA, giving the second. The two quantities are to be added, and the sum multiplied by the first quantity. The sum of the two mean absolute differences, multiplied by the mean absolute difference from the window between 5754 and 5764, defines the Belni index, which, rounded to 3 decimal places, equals 0.022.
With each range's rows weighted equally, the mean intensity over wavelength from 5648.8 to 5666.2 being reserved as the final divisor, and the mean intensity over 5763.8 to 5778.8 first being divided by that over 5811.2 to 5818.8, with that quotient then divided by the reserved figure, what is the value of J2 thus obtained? 2.26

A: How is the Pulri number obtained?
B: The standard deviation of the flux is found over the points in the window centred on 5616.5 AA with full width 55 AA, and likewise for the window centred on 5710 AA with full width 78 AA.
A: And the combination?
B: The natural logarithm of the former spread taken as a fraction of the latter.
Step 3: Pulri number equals -0.1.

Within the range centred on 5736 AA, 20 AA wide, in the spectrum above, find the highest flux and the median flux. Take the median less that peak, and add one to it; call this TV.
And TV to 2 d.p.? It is 0.95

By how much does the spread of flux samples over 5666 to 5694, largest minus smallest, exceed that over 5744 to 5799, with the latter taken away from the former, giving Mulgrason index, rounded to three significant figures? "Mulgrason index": -0.130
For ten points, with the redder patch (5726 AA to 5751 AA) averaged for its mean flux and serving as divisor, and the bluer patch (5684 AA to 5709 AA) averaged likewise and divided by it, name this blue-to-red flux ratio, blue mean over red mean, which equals 0.95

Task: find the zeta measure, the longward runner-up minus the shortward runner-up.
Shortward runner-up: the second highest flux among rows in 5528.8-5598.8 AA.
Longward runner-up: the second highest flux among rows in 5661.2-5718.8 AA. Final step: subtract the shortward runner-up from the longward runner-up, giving 0.047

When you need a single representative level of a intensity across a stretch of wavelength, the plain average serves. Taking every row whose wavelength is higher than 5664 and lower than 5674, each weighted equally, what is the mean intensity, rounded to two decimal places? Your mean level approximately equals 0.54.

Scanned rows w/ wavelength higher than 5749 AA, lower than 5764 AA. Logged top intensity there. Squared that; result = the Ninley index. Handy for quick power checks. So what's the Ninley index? 0.56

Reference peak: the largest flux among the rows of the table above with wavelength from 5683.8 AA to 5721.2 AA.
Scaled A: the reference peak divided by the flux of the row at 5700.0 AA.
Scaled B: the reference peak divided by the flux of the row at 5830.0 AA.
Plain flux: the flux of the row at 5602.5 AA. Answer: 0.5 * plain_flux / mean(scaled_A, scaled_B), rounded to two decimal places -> 0.19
